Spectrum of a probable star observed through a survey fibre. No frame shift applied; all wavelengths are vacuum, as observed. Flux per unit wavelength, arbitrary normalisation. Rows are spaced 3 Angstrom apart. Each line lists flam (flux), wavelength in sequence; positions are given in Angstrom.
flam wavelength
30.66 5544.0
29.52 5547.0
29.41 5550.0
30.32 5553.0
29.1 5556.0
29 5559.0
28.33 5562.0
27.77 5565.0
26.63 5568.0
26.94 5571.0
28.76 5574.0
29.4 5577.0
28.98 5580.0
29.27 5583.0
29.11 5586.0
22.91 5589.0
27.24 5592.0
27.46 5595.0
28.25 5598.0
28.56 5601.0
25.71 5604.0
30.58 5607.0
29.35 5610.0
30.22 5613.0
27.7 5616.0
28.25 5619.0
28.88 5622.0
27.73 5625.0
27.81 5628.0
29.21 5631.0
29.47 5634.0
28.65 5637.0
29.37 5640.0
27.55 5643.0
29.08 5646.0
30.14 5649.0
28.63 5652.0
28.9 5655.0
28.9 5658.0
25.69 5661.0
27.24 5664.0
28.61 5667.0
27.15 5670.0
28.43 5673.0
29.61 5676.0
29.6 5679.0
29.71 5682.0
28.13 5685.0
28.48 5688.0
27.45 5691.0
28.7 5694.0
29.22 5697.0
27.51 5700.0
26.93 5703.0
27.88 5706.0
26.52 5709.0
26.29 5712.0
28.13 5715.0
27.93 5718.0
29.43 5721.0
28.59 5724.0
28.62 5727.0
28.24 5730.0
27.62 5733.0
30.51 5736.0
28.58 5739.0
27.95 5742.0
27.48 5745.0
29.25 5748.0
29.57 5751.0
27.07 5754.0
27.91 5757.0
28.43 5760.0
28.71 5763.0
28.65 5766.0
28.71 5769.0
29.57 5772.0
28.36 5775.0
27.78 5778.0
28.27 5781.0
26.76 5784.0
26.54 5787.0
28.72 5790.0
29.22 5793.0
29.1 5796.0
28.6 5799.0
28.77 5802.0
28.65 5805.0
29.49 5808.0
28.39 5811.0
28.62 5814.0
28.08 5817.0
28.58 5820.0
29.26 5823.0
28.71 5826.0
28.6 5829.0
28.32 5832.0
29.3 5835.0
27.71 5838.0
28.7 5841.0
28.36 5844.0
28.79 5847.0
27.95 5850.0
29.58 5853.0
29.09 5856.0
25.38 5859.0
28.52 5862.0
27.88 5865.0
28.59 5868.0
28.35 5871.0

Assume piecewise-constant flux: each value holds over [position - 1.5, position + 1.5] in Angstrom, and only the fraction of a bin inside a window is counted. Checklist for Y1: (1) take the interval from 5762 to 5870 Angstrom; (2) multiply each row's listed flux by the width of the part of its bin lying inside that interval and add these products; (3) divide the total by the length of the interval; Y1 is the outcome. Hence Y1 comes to 28.5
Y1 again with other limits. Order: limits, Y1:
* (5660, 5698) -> 28.3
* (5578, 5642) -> 28.3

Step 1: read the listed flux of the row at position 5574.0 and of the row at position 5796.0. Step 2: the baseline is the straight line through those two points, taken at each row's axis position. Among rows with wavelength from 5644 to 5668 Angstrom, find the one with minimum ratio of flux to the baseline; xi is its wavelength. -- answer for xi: 5661.0 Angstrom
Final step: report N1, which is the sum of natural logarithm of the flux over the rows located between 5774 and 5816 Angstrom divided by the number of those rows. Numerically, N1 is 3.35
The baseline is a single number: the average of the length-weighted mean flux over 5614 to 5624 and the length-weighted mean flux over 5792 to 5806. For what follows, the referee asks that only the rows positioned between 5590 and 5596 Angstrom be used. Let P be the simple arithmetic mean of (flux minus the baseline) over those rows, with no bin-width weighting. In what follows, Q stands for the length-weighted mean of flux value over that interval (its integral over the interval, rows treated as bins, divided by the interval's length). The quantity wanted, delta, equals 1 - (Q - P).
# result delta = -27.23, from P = -1.3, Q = 27.0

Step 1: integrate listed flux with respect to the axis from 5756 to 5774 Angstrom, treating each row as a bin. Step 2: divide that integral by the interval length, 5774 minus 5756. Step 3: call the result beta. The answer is 28.7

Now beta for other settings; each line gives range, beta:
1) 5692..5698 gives 28.8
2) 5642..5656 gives 28.9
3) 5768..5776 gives 28.9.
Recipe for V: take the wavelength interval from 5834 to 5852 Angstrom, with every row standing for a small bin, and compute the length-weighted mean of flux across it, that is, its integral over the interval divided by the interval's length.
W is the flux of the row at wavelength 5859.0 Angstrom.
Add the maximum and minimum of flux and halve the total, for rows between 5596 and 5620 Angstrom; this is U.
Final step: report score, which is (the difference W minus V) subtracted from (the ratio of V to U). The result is 4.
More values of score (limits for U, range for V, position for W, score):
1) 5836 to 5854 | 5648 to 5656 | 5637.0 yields 2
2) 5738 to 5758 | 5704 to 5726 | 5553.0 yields -2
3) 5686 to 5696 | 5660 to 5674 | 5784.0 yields 2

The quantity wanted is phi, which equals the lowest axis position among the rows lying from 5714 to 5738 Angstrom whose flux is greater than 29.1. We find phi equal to 5721.0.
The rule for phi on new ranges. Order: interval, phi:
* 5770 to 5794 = 5772.0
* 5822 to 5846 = 5823.0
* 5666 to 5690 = 5676.0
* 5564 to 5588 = 5577.0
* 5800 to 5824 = 5808.0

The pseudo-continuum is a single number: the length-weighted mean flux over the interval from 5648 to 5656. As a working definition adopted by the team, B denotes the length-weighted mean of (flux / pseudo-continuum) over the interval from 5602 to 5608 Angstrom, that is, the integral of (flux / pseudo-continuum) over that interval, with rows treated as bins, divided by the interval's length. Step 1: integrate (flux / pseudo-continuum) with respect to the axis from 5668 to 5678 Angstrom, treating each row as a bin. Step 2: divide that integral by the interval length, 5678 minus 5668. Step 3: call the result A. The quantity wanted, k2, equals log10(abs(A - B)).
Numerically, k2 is -1.8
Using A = 0.975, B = 0.959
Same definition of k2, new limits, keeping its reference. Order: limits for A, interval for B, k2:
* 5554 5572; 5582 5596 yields -1.5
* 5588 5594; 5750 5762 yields -1.0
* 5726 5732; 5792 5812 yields -1.7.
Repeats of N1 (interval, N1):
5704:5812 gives 3.34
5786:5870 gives 3.35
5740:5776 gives 3.35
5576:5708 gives 3.34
